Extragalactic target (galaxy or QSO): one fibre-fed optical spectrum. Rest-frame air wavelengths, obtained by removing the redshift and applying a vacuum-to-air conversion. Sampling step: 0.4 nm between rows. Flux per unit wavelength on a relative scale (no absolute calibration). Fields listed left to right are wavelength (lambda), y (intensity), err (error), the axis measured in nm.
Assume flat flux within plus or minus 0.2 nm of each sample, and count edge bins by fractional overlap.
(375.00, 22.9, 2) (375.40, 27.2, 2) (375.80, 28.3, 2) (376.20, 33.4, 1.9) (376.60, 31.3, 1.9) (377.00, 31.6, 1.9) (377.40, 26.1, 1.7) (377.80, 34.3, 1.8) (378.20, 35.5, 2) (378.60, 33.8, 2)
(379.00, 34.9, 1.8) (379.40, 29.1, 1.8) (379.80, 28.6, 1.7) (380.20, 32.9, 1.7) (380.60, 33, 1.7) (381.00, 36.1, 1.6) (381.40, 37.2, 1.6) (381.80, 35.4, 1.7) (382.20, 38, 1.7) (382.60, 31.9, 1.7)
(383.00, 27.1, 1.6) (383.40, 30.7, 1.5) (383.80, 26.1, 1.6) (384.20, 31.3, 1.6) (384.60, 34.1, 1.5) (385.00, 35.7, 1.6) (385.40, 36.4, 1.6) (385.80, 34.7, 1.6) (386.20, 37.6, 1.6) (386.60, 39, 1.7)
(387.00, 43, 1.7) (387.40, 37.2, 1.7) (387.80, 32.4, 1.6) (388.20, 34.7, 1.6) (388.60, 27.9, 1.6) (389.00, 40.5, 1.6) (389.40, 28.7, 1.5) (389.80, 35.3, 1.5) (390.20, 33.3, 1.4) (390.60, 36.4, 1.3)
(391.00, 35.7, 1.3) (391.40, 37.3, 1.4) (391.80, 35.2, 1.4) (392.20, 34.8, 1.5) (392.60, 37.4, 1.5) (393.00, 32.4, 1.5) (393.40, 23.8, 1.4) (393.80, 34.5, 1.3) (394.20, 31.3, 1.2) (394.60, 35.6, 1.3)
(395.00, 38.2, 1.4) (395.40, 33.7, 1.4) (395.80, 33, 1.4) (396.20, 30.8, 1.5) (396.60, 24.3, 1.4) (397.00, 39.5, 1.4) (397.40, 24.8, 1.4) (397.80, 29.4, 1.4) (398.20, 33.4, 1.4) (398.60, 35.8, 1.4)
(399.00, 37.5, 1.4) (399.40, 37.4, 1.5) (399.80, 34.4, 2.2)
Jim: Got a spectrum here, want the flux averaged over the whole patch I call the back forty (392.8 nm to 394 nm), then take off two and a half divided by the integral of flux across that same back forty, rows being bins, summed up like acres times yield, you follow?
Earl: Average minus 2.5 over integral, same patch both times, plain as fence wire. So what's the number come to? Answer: 30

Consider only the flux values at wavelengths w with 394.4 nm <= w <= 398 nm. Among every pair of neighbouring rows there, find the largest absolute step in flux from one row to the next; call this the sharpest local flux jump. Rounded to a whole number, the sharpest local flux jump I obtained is 15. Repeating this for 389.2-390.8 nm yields 7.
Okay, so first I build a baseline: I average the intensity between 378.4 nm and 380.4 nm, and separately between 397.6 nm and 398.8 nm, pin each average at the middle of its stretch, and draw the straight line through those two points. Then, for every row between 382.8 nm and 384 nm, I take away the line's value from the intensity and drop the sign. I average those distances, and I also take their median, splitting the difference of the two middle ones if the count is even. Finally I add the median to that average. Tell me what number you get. 9.1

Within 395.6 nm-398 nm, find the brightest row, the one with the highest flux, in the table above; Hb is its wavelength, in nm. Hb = 397.00 nm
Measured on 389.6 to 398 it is 397.00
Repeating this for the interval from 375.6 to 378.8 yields 378.20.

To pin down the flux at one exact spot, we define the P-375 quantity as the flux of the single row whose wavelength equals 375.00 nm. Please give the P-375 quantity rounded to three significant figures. 22.9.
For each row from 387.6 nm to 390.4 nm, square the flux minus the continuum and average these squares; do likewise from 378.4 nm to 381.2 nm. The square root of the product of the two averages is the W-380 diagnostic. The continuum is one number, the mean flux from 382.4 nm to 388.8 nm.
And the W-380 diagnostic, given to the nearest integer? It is 11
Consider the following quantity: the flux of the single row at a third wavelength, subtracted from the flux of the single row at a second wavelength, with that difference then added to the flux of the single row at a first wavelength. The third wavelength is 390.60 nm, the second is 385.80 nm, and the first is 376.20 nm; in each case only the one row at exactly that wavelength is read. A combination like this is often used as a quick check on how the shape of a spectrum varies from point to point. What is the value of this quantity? 32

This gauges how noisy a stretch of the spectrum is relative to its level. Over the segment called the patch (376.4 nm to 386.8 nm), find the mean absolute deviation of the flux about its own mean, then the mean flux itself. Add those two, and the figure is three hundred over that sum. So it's 8.31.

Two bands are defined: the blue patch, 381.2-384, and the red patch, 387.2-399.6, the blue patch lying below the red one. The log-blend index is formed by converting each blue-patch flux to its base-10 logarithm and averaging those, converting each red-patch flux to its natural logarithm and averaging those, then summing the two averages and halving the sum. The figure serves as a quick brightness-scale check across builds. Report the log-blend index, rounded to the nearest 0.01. 2.51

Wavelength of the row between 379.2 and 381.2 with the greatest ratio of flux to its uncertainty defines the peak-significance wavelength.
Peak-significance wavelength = 381.00 nm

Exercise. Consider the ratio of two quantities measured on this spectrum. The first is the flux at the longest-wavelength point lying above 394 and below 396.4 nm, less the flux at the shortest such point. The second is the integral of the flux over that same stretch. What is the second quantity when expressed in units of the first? -162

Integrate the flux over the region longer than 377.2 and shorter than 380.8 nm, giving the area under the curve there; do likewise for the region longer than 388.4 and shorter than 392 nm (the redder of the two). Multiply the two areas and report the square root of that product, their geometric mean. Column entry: 120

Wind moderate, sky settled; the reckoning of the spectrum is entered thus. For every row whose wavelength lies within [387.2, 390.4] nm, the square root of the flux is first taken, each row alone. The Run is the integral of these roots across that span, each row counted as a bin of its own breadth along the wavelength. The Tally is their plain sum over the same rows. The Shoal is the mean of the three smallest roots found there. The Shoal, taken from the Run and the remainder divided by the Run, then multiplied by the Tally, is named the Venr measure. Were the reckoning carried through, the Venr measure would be 32.8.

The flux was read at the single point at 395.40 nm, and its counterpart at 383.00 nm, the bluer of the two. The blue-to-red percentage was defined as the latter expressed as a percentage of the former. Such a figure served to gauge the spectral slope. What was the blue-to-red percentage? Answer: 80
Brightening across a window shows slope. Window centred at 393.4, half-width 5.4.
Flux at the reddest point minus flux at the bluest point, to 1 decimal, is 1.1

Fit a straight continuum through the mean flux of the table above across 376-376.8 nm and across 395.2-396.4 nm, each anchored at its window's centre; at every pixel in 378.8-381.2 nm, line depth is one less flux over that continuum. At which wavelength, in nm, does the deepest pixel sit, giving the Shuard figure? 379.80 nm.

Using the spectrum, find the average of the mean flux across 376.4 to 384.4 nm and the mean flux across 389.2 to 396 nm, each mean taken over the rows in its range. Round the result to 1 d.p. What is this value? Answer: 33.1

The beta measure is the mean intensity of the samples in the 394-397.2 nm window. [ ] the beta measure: 33.3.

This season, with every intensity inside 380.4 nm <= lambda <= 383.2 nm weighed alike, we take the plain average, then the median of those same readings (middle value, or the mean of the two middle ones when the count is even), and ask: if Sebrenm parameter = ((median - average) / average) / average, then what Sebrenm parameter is 0.0011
